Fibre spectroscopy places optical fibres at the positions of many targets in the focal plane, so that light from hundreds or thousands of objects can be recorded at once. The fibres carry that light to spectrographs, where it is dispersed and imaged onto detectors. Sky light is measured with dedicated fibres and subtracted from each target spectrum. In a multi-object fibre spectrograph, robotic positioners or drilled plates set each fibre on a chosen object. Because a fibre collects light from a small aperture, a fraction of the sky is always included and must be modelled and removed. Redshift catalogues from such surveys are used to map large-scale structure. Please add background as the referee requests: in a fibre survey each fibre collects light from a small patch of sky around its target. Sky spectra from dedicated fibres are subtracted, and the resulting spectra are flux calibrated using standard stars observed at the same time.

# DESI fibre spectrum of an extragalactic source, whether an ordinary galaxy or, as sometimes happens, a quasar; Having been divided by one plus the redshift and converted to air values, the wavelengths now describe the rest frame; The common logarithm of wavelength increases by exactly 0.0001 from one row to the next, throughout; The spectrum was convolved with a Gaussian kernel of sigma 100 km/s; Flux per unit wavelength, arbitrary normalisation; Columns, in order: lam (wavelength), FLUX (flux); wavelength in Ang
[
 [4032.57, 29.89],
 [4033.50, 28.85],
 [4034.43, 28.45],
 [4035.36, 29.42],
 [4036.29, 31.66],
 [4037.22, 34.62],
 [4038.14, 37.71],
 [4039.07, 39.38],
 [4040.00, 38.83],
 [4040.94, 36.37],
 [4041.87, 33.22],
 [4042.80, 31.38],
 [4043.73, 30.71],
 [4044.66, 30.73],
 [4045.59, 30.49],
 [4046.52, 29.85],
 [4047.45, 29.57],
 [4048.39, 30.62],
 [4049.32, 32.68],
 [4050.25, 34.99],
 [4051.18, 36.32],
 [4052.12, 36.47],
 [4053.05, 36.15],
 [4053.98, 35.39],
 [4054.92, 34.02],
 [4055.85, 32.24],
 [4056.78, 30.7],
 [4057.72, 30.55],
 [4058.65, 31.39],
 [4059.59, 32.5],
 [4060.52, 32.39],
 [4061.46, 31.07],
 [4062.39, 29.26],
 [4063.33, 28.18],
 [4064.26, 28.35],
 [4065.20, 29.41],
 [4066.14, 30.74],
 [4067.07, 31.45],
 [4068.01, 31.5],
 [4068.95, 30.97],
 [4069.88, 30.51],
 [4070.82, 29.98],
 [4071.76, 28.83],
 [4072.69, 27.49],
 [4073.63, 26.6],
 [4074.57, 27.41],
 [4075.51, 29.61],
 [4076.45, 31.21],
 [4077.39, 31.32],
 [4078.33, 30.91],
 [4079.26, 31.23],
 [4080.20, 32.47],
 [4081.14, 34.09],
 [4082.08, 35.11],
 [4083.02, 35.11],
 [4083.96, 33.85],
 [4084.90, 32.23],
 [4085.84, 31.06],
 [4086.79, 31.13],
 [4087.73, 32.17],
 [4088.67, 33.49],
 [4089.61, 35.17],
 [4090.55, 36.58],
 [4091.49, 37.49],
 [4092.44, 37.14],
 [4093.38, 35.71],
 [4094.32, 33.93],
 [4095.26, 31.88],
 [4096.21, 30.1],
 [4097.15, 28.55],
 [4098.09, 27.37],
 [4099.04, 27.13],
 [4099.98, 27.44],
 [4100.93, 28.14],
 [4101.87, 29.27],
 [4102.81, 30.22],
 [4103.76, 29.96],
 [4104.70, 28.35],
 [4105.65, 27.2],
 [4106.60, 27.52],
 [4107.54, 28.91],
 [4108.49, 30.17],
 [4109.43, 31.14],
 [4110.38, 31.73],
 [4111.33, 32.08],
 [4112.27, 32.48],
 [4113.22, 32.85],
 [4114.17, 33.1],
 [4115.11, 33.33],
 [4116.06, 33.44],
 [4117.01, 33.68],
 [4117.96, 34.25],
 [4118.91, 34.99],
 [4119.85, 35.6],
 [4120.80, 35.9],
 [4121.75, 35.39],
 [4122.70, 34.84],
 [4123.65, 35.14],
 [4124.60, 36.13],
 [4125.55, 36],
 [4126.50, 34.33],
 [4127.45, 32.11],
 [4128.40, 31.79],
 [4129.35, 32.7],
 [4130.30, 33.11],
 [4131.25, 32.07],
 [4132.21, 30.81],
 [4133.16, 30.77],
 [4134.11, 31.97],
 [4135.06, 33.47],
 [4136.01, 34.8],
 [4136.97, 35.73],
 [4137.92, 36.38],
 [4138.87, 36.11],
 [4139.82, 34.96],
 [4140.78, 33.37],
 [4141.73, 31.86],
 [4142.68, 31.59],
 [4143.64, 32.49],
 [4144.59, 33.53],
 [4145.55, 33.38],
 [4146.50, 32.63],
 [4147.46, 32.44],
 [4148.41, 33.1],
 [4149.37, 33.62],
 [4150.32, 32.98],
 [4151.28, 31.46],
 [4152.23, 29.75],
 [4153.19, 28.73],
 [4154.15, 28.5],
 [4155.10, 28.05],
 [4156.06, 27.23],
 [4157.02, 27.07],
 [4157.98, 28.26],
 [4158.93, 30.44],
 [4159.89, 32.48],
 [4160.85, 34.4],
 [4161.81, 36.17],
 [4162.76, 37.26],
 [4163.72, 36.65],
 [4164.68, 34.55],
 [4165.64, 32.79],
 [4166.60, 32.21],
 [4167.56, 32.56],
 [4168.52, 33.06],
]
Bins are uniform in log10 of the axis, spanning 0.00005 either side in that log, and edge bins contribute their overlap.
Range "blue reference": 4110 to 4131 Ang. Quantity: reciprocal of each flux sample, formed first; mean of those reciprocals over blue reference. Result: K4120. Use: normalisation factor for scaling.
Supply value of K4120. 0.0296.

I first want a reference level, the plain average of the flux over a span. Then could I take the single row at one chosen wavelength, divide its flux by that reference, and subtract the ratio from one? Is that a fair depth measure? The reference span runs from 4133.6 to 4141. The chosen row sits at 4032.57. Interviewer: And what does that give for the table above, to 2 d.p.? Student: 0.14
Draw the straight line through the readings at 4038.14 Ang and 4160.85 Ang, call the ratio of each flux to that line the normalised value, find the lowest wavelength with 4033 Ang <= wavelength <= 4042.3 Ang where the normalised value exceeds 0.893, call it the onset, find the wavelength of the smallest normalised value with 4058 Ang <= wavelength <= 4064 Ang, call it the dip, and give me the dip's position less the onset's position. 26.1 Ang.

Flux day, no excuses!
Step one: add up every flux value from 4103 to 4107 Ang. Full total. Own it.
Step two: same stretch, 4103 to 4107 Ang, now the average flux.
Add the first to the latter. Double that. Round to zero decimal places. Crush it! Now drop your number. 283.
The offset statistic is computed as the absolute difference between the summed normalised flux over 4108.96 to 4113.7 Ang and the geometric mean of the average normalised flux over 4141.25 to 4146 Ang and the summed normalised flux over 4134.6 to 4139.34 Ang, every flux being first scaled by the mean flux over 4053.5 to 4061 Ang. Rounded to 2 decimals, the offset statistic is 2.61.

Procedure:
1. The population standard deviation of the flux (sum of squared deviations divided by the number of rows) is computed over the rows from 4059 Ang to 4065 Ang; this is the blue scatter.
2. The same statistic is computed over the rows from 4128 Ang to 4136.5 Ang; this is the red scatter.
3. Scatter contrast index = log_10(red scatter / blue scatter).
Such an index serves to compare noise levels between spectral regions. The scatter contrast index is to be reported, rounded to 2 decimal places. -0.17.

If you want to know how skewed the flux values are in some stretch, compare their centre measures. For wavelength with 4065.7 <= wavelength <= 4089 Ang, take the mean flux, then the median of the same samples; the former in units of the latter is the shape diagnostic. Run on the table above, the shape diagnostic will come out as 1.00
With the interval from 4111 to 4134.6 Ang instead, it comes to 1.01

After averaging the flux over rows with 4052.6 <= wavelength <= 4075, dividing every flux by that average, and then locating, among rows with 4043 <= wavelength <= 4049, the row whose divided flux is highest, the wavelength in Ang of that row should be 4044.66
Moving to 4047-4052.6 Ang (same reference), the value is 4052.12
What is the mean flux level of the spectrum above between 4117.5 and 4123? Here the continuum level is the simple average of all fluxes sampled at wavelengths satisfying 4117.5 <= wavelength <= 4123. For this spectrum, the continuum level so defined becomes 35.2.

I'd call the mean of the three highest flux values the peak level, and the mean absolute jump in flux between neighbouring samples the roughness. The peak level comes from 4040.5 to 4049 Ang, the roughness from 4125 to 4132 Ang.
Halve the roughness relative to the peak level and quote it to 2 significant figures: 0.016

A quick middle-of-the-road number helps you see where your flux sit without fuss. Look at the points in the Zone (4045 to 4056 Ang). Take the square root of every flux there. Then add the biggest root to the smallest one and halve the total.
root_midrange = 5.74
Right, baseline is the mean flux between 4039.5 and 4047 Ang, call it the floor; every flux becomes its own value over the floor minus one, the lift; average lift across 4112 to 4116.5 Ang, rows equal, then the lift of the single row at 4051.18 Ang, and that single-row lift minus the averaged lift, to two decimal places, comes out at 0.10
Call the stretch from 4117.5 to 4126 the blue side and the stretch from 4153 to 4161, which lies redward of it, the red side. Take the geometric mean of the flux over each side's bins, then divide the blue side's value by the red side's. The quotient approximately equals 1.20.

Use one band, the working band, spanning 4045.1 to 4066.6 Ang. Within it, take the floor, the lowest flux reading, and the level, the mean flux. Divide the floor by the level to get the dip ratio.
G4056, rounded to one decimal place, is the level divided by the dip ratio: 36.1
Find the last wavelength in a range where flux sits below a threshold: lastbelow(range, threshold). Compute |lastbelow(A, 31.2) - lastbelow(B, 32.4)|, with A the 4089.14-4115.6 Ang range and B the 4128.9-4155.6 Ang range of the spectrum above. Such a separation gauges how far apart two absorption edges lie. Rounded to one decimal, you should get 45.7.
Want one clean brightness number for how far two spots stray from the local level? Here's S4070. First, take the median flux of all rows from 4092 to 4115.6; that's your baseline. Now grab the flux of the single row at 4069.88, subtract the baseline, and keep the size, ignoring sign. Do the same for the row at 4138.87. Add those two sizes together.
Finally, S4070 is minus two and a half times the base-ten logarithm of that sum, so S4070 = -1.99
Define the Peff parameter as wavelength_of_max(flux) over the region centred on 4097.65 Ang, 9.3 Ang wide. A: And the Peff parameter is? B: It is 4093.38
